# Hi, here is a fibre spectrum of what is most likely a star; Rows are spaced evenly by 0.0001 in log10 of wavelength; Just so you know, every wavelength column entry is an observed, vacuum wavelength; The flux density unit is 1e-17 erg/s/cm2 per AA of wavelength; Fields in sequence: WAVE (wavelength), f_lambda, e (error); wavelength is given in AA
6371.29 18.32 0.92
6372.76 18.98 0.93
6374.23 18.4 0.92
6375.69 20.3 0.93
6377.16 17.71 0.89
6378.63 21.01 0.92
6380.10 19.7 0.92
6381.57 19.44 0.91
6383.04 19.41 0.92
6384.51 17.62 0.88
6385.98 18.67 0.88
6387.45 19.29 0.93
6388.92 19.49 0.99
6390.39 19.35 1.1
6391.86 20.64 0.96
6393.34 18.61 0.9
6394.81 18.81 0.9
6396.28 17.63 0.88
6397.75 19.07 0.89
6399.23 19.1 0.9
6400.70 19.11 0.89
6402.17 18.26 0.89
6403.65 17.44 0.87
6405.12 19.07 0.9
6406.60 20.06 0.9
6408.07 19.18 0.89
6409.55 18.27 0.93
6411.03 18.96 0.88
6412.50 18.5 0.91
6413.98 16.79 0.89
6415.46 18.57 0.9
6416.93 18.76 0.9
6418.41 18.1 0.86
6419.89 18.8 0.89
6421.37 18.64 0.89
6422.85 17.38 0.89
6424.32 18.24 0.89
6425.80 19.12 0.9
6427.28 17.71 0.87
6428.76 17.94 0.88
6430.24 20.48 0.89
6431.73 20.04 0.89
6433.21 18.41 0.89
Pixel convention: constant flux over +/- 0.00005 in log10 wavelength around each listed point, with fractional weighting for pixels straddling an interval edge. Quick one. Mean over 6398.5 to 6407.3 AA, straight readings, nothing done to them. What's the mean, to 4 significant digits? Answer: 18.84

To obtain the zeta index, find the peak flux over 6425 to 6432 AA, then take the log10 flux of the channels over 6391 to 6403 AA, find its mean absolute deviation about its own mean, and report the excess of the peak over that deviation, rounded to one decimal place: 20.5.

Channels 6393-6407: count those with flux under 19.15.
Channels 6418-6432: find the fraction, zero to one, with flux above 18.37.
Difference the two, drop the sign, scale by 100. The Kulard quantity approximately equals 850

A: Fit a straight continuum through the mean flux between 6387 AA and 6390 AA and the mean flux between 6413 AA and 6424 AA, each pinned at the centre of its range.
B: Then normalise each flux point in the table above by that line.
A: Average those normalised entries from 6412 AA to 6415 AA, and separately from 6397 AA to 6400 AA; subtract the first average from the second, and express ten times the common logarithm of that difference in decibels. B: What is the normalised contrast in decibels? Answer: -13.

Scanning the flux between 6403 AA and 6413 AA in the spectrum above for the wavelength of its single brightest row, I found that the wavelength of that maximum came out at 6406.60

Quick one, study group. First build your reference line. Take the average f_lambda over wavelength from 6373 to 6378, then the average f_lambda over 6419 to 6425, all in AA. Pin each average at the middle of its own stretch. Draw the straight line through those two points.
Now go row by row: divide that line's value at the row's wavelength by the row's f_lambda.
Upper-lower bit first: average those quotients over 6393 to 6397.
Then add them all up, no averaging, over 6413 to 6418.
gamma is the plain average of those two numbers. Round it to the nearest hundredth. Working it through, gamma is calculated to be 2.04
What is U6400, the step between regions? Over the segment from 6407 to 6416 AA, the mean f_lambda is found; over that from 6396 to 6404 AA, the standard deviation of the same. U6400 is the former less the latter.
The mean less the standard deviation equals 17.7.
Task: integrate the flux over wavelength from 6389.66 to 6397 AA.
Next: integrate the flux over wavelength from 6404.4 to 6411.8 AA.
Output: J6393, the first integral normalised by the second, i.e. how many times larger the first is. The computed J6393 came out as 0.99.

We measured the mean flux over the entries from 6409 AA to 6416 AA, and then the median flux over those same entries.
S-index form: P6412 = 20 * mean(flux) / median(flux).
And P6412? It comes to 19.7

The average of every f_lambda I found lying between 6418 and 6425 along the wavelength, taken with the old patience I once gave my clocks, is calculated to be 18.2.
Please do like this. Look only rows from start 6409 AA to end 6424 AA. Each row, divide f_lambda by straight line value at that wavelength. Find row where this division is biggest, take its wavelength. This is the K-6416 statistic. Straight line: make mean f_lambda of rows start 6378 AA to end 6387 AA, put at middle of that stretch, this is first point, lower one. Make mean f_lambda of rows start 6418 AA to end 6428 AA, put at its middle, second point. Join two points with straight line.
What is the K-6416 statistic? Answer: 6419.89 AA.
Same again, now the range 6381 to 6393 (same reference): 6391.86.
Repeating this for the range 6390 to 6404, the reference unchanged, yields 6391.86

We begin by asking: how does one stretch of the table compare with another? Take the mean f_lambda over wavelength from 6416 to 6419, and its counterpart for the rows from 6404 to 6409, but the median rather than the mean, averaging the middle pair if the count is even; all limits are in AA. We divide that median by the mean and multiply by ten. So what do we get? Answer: 10.4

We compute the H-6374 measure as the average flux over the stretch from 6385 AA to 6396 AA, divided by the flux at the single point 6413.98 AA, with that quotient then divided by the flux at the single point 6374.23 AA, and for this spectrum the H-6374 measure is 0.062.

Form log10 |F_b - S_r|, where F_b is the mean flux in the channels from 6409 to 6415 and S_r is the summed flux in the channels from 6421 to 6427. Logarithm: 1.742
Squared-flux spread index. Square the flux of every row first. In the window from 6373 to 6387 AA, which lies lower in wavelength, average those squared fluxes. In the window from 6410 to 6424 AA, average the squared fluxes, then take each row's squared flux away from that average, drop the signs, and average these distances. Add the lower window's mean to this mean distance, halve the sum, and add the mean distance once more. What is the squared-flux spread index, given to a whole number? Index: 214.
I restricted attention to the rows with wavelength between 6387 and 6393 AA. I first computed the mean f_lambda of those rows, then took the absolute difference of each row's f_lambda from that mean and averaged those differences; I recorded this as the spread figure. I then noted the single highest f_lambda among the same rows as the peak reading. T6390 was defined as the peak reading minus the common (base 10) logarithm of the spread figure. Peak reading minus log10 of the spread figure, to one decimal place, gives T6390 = 21.0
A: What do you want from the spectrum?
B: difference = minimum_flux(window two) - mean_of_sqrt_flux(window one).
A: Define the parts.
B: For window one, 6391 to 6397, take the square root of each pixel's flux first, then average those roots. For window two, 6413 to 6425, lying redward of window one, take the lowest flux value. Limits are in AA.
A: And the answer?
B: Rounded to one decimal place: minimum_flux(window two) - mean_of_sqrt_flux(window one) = 12.4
